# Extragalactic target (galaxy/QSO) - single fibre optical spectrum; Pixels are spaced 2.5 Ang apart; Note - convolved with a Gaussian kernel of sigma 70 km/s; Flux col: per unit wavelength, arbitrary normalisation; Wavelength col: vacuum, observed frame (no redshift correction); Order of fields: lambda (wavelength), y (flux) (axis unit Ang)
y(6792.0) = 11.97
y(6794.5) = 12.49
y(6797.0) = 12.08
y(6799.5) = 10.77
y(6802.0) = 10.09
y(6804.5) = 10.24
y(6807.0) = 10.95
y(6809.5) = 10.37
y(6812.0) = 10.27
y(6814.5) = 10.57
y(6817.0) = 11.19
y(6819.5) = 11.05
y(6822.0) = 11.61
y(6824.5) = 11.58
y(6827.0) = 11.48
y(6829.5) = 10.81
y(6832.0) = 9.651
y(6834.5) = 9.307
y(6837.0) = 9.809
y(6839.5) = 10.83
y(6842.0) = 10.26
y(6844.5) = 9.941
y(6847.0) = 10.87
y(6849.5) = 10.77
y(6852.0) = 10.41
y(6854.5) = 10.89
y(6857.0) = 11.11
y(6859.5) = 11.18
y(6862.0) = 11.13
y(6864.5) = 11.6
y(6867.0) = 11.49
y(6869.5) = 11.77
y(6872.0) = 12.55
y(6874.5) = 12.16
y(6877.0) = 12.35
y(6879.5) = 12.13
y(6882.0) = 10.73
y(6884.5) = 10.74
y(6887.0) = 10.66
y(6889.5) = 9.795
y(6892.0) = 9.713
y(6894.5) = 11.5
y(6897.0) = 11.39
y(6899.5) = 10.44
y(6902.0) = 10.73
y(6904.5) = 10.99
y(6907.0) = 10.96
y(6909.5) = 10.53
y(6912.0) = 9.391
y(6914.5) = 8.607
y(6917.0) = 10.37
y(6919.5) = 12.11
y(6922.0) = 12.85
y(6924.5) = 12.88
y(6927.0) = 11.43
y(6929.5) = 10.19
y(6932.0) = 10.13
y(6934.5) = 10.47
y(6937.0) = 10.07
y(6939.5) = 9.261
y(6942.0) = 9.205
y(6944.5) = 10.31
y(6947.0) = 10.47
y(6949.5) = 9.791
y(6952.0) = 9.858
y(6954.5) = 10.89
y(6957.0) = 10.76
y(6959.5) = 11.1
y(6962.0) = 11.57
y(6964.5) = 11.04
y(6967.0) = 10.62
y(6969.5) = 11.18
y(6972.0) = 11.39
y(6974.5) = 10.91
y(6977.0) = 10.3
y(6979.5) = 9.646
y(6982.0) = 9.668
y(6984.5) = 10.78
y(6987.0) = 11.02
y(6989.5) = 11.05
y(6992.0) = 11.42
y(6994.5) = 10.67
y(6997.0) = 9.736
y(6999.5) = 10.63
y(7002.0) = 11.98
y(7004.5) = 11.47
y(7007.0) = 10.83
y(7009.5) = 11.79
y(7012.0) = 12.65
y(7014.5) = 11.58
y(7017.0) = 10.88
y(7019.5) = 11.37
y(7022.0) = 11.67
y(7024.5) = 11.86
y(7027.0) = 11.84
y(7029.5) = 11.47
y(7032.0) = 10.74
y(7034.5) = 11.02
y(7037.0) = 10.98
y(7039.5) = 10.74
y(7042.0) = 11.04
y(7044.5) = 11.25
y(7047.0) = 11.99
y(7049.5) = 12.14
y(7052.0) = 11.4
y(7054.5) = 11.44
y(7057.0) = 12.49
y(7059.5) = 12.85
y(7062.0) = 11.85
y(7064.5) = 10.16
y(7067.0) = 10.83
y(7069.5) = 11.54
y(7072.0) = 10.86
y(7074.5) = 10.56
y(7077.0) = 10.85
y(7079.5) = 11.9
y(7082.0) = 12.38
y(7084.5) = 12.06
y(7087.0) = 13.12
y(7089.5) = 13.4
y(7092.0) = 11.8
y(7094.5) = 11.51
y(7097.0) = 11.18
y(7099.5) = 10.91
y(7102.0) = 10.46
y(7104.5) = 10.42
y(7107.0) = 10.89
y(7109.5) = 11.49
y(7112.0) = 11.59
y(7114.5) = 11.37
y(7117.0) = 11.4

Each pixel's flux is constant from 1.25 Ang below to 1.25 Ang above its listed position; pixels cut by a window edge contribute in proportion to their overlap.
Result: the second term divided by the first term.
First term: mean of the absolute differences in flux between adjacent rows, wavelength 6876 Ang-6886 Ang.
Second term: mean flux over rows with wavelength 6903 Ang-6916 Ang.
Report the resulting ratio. 18.6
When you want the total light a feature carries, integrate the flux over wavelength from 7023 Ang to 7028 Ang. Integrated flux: 59.2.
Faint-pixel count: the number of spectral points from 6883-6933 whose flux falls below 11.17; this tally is 14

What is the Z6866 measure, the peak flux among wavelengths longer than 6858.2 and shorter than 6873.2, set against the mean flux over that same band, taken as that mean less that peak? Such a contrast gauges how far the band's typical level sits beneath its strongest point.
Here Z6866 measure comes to -0.93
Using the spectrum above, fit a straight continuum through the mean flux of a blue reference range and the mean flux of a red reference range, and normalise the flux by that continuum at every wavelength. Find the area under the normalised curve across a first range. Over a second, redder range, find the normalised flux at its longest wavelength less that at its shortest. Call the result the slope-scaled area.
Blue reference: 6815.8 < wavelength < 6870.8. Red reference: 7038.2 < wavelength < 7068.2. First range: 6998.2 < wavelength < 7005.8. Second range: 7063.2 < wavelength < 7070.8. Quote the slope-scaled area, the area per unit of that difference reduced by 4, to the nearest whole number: 60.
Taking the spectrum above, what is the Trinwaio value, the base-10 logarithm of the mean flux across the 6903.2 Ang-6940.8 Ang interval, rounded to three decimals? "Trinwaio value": 1.029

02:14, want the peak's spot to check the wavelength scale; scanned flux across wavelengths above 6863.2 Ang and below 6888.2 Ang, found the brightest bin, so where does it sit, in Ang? 6872.0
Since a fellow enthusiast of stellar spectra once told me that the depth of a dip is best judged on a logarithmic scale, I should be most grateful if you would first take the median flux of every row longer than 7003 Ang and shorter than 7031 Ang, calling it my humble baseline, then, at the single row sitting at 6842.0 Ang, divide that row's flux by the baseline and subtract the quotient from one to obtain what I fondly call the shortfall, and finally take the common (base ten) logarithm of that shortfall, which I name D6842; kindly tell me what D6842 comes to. -0.94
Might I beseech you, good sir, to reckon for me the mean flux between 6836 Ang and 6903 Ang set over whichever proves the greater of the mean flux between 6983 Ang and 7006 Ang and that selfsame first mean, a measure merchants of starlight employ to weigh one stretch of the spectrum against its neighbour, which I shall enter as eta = 1.000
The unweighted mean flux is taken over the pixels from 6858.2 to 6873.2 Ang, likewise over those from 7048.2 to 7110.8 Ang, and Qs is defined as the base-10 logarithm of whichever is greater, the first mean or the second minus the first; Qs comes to 1.07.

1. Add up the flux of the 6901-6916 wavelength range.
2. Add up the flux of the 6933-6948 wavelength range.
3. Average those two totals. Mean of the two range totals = 60.5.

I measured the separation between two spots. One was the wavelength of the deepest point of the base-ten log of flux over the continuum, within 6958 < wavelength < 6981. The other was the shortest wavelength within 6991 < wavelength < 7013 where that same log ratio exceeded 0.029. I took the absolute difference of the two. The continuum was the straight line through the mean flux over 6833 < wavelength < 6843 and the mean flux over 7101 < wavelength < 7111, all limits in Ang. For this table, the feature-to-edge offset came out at 12.5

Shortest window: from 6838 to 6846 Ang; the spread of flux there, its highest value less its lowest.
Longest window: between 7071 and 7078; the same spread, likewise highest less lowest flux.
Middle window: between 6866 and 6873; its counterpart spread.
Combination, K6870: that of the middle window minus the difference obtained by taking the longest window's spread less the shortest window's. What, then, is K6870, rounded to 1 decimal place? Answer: 1.6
